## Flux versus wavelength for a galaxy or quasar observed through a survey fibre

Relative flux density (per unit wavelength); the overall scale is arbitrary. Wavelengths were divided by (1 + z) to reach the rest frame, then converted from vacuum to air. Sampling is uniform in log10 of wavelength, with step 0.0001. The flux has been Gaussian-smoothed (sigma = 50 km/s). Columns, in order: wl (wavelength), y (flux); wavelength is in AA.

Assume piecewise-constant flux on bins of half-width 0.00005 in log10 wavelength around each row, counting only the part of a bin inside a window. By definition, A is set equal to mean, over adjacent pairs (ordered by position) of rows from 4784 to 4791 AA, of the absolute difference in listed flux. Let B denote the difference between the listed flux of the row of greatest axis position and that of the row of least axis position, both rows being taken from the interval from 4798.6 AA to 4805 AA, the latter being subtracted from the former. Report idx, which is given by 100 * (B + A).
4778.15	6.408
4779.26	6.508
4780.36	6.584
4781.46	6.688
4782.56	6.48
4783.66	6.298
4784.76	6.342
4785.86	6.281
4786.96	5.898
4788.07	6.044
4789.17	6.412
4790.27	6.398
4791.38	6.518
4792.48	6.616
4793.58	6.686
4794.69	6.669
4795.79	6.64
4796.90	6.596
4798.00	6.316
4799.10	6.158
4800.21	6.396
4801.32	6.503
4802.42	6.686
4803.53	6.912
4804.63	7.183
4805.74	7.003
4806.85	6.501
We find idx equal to 122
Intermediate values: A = 0.19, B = 1.0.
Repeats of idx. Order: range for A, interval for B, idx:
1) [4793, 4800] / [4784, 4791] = 16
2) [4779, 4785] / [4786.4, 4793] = 84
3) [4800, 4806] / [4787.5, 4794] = 84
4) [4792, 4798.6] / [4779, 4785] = -8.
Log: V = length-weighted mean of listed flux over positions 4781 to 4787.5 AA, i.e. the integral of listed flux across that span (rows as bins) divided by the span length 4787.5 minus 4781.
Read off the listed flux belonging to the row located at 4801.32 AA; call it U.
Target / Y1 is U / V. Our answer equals 1.03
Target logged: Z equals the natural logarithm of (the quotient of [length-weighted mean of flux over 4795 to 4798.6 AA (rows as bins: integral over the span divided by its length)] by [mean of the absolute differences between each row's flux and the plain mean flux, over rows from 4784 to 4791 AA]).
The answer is 3.64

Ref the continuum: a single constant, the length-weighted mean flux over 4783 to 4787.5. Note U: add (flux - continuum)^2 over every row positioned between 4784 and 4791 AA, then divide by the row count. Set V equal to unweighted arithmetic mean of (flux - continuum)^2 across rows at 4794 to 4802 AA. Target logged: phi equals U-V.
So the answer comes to -0.05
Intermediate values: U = 0.037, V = 0.09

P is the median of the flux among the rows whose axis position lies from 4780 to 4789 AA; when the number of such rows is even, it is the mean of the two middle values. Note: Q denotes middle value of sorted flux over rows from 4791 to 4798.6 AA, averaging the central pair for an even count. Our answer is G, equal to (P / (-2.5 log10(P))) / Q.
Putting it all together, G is -0.477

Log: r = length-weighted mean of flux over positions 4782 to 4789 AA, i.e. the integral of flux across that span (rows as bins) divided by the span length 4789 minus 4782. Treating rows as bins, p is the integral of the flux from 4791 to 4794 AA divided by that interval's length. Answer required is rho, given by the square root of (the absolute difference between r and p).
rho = 0.6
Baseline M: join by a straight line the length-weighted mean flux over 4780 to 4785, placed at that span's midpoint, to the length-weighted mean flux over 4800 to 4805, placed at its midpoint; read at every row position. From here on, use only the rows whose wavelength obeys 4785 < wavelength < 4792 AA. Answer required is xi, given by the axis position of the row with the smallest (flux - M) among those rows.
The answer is 4786.96 AA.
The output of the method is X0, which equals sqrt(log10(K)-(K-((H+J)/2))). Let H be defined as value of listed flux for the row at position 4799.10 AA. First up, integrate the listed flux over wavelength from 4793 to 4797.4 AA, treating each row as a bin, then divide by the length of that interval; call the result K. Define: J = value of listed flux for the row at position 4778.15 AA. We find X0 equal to 0.68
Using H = 6.158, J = 6.408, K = 6.64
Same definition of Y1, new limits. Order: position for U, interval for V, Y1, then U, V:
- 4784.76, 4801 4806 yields 0.92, 6.342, 6.87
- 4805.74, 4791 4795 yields 1.06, 7.003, 6.63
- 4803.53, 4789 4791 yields 1.08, 6.912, 6.40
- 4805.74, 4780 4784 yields 1.07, 7.003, 6.53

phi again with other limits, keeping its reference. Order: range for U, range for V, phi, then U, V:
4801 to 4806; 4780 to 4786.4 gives 0.39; 0.461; 0.07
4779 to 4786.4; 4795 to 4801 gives 0.00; 0.074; 0.07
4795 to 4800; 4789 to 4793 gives 0.00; 0.082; 0.08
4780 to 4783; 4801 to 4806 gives -0.32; 0.138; 0.46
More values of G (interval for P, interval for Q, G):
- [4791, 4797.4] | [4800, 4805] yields -0.483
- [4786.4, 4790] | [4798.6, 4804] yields -0.476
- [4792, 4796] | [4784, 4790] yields -0.515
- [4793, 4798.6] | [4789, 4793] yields -0.500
